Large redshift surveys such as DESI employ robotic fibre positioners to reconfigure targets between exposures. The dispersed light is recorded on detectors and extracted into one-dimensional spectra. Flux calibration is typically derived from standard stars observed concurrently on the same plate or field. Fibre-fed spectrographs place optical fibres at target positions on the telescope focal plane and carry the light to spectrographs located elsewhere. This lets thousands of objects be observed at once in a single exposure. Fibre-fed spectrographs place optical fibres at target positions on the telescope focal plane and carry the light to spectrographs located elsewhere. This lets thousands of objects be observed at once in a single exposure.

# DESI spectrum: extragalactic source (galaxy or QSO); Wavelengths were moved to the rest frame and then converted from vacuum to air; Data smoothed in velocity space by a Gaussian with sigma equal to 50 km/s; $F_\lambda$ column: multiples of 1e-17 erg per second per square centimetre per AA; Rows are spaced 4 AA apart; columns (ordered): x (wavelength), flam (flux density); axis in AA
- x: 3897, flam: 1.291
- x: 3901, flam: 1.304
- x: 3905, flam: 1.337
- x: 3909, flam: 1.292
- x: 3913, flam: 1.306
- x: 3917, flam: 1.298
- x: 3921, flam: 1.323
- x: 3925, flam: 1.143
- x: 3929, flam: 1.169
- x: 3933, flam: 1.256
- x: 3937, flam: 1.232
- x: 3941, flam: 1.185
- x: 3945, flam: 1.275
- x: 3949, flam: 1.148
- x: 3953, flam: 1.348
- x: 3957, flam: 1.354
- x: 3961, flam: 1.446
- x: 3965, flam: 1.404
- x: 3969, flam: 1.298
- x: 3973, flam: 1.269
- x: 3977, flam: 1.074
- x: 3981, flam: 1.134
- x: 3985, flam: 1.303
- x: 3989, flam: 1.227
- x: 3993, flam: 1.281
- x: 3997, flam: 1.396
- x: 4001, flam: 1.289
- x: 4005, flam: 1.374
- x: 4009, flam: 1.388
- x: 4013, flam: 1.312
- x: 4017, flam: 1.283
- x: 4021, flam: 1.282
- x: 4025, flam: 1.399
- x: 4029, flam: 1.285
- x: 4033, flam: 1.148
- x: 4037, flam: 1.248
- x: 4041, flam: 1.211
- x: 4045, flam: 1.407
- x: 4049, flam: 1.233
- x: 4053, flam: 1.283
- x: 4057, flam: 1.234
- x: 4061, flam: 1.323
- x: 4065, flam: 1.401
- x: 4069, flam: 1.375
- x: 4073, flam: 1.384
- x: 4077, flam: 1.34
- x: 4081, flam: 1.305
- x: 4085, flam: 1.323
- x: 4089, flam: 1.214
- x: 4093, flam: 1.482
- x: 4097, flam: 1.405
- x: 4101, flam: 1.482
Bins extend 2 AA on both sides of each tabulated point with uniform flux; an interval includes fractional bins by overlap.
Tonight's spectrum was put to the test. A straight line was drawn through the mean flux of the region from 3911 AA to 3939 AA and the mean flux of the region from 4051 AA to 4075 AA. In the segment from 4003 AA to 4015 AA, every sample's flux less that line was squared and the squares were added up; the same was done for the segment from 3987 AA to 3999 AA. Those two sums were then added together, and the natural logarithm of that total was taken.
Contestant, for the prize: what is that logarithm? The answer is -3.6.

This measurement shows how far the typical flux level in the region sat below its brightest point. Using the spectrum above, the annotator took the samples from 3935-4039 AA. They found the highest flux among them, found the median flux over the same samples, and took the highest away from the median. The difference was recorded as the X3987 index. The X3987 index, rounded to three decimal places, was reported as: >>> -0.162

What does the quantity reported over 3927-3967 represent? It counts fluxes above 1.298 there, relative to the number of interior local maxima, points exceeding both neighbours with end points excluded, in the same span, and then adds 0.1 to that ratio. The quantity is 1.4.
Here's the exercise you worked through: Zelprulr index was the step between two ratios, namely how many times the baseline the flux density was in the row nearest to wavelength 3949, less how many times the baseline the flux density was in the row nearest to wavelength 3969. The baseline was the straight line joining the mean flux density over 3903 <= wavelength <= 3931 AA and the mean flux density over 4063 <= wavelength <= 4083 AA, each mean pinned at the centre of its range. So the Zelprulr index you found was -0.11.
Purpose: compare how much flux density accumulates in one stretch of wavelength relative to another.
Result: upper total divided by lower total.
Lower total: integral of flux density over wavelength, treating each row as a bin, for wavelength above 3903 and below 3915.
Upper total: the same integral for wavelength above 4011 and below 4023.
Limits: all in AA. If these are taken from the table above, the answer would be 0.99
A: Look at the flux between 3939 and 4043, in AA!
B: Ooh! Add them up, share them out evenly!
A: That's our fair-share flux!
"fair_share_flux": 1.28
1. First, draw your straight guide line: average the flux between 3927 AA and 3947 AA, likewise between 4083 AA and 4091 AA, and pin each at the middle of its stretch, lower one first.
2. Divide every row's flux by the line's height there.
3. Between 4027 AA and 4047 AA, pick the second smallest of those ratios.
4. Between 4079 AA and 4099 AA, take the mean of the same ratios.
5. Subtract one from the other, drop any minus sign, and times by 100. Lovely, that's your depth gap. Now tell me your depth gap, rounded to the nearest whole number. 10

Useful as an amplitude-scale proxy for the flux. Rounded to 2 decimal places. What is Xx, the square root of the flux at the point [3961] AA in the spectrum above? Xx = 1.20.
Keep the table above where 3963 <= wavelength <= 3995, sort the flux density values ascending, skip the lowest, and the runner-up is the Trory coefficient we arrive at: 1.134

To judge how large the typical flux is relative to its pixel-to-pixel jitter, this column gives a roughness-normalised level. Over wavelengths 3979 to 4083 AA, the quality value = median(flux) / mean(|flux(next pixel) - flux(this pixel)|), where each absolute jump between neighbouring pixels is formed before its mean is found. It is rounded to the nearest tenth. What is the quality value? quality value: 16.4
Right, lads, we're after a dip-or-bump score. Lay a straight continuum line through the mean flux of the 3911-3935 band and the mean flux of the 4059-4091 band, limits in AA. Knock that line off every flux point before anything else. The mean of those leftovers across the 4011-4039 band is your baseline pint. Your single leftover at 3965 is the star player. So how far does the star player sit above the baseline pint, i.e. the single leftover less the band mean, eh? 0.16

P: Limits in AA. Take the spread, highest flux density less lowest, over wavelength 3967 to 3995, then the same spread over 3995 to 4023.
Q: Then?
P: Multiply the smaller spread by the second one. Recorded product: 0.013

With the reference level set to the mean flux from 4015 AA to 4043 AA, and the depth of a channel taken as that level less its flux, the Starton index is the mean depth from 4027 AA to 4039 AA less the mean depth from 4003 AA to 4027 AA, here 0.11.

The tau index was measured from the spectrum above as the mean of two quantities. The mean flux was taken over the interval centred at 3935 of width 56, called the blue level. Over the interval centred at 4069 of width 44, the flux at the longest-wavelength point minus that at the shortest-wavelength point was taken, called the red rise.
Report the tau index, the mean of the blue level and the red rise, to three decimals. 0.625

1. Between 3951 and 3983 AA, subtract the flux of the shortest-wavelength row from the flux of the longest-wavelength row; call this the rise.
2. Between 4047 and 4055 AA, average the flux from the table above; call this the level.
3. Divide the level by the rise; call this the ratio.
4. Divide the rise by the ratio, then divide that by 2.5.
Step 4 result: 0.015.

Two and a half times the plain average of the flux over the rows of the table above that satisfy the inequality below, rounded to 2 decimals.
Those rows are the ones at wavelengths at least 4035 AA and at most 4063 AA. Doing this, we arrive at 3.19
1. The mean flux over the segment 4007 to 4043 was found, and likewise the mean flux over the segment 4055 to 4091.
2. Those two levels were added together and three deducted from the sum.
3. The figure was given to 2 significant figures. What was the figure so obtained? -0.39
